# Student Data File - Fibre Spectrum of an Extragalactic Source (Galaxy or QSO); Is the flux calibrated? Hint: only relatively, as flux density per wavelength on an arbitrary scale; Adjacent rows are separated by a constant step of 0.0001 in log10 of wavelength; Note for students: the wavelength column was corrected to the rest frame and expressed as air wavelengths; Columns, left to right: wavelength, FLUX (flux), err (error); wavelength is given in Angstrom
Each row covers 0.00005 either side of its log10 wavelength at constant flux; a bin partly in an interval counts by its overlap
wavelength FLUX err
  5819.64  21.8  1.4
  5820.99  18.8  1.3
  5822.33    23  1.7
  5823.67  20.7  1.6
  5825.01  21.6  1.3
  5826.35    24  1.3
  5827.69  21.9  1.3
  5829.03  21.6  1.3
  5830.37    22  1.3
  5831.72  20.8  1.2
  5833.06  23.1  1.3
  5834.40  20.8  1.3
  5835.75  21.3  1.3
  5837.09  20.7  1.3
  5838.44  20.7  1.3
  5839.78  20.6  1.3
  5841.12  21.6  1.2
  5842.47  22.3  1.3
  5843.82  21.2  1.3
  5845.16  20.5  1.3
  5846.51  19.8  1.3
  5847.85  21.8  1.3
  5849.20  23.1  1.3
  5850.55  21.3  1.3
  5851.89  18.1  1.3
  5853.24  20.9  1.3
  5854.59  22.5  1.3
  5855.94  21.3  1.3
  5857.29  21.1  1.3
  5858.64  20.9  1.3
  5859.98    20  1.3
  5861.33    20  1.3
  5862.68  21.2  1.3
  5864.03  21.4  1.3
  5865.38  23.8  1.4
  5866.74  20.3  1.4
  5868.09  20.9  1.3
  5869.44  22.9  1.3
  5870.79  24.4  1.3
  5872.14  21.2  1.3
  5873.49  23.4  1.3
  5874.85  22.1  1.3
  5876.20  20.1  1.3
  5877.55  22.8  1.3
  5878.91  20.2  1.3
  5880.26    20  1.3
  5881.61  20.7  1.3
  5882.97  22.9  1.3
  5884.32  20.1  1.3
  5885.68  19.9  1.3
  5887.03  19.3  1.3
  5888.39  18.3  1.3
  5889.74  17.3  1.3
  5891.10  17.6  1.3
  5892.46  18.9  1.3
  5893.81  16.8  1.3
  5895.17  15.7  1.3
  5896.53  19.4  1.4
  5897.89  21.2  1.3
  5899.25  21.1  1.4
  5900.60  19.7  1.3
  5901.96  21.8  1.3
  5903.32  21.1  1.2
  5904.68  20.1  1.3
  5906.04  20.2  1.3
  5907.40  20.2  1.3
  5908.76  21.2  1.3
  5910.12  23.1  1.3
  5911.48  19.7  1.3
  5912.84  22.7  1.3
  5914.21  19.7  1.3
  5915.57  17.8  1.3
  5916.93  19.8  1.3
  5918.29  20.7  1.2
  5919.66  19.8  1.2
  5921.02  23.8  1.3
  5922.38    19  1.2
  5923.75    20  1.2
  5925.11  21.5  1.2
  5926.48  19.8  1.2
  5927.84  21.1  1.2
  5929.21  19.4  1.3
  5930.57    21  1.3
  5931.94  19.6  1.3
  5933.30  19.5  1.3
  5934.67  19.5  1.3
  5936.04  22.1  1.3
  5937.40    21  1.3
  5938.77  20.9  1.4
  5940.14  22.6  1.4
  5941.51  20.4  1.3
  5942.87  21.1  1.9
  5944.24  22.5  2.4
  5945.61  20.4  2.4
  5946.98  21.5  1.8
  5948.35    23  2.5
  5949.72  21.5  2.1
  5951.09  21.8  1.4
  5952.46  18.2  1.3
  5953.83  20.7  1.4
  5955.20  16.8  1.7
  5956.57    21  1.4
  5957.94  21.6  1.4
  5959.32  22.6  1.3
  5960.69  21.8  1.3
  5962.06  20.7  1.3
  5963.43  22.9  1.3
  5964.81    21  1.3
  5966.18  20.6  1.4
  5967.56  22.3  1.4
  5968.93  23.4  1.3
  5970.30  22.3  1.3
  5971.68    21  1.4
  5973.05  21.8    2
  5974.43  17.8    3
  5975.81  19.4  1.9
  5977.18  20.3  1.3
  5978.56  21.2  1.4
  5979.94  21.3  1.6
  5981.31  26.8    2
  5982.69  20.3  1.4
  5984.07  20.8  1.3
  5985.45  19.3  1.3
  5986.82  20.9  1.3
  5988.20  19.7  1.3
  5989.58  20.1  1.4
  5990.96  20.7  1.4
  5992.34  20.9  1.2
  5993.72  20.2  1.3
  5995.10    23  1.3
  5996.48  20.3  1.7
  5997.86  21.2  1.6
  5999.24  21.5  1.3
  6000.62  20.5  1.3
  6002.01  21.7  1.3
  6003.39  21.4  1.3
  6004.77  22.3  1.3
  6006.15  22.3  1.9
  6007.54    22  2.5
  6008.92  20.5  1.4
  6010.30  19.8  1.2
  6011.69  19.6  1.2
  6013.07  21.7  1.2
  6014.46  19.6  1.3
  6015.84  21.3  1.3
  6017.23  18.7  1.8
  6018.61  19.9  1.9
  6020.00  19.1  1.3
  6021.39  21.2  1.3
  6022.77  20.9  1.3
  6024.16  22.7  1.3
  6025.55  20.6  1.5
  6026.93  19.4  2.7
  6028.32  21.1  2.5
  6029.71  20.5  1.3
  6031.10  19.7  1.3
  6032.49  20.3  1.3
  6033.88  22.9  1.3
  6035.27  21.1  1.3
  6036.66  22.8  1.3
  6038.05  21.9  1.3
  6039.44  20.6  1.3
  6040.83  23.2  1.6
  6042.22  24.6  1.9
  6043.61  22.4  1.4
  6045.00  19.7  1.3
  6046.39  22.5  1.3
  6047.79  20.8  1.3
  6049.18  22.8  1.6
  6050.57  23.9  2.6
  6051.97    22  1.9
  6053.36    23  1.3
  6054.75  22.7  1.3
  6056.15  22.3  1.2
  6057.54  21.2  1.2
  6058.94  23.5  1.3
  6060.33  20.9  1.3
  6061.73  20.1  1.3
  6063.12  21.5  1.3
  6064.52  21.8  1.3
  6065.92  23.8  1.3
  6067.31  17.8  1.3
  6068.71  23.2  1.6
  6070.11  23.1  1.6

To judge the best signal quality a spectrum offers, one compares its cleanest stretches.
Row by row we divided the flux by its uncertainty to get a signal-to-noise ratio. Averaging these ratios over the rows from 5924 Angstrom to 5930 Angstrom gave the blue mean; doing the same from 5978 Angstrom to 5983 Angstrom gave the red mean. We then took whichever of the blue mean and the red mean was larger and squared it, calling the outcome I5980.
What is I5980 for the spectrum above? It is 280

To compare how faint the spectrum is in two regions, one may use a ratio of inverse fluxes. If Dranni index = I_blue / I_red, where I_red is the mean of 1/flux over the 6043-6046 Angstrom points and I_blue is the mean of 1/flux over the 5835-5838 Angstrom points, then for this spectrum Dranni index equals 1.00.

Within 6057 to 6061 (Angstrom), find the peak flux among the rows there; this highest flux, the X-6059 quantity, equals 23.5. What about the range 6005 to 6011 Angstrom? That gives 22.3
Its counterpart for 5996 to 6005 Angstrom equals 22.3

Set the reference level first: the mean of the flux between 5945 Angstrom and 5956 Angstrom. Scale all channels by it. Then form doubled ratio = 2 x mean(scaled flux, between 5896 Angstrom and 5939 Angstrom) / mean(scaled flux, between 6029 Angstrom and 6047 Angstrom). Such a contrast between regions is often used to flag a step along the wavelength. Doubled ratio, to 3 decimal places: 1.893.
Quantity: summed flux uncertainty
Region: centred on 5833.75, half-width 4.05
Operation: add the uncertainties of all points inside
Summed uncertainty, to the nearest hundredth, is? 7.70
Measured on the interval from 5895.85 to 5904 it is 7.90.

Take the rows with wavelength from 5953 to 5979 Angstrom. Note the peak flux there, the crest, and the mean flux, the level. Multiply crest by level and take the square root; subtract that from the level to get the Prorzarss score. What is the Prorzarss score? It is -1.2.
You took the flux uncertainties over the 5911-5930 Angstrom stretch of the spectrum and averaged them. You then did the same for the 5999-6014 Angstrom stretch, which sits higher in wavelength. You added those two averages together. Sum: 2.70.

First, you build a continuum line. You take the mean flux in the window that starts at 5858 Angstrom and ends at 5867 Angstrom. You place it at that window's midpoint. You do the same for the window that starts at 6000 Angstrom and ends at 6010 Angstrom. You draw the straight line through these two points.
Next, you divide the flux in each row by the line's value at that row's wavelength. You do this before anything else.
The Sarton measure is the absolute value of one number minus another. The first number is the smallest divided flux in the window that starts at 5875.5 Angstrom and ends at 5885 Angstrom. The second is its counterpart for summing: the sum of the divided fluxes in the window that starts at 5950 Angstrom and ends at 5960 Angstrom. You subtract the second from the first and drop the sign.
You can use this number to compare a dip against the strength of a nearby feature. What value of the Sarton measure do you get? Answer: 5.7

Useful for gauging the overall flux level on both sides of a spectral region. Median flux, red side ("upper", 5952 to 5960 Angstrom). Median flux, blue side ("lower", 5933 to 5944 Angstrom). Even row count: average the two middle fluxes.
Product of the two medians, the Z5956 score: 437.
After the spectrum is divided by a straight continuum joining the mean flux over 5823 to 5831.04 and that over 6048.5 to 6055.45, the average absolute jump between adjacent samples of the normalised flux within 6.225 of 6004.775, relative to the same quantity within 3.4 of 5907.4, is 1.0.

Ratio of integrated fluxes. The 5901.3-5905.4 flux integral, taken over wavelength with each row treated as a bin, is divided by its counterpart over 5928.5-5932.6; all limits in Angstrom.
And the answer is 1.05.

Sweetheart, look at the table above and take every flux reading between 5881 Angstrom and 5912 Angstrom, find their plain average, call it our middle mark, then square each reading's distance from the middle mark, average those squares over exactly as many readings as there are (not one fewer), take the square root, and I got 1.8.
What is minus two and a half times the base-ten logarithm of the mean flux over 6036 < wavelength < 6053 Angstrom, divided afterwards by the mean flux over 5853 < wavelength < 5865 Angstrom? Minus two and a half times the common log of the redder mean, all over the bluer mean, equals -0.160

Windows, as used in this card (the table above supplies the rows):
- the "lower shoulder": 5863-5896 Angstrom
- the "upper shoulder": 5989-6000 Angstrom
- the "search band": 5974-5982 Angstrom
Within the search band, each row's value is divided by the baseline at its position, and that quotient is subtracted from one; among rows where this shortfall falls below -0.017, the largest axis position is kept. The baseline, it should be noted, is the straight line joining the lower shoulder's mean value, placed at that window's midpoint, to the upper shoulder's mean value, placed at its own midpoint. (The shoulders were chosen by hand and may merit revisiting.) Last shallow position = 5981.31 Angstrom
